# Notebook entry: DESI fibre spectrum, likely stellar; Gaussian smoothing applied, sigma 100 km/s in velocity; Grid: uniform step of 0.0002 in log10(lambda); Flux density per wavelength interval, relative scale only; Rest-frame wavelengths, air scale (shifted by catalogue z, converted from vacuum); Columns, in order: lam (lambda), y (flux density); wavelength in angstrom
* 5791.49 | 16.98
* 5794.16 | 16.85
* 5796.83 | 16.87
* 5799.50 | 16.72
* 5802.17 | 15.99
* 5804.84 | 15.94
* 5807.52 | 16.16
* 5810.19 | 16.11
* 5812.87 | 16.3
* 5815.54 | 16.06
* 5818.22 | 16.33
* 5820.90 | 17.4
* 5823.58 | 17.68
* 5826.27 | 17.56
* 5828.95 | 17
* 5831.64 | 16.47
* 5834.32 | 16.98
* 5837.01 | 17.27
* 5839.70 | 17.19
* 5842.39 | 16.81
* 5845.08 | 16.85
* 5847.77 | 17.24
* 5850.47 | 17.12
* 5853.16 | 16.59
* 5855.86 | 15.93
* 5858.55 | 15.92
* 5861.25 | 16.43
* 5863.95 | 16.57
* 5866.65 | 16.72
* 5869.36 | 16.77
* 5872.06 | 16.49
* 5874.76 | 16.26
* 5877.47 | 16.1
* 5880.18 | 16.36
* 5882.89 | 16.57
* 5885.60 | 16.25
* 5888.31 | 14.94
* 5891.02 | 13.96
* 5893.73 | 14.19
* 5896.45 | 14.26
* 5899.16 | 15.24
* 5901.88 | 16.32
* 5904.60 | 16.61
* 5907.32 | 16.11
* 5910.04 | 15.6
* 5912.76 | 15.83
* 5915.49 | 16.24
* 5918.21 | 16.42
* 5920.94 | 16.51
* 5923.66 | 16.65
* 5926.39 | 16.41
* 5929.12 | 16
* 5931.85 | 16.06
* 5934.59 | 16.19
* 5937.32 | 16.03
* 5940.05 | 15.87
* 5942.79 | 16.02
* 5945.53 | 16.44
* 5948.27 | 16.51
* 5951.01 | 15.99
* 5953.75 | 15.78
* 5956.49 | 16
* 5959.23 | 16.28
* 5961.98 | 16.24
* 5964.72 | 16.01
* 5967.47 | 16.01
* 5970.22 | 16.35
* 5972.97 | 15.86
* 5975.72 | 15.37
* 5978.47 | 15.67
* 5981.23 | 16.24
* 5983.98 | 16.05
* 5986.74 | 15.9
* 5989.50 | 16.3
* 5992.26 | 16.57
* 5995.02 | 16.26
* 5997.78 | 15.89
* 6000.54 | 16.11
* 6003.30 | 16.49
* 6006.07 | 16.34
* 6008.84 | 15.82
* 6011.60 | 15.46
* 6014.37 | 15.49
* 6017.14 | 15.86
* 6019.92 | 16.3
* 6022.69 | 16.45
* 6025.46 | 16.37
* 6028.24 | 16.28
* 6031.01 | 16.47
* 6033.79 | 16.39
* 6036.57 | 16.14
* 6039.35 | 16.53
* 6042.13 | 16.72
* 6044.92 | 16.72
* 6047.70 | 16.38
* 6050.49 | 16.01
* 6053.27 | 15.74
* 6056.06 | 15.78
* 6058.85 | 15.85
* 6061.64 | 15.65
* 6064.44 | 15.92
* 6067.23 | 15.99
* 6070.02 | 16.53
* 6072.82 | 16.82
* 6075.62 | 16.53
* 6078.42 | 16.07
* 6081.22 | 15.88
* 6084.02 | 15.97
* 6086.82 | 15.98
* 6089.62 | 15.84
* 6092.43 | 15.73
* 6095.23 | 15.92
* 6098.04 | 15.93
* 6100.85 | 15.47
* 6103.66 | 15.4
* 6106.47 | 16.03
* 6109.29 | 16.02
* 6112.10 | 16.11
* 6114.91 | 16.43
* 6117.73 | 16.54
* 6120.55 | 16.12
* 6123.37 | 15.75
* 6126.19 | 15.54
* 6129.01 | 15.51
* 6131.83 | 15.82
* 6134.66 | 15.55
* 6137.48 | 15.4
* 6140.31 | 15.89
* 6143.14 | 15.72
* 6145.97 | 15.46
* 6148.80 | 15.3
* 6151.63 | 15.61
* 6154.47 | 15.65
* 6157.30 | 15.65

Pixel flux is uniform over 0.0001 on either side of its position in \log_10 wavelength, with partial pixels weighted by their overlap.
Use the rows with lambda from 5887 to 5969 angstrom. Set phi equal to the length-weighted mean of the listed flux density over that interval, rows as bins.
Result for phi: 15.9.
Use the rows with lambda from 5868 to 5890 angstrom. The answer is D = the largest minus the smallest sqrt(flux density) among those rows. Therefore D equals 0.23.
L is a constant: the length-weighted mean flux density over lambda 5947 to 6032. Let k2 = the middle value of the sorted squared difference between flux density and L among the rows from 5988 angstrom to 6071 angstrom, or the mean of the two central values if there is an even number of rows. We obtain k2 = 0.08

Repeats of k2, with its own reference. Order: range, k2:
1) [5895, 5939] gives 0.09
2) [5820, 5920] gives 0.27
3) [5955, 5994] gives 0.04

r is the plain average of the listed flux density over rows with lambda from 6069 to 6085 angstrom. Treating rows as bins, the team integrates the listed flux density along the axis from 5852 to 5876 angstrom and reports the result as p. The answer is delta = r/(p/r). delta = 0.67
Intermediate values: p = 394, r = 16.3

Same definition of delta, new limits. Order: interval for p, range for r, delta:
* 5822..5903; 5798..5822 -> 0.20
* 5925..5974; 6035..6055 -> 0.34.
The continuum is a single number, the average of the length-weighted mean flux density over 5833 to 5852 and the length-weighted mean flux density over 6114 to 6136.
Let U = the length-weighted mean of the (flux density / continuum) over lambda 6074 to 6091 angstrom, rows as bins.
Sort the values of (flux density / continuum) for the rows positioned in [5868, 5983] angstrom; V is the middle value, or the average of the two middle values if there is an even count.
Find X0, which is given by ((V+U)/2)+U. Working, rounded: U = 0.975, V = 0.98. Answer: 1.95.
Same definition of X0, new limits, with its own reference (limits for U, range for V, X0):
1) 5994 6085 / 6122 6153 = 1.94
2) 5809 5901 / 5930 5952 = 1.98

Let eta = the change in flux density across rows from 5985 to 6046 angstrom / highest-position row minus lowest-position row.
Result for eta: 0.82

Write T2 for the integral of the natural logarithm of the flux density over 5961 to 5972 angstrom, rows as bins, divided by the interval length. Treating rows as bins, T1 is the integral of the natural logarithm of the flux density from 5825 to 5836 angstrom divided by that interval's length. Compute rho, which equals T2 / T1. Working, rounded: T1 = 2.83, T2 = 2.782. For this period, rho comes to 0.98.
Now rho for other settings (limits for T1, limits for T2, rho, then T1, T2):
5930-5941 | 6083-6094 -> 1.00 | 2.78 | 2.767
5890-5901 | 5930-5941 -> 1.04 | 2.67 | 2.776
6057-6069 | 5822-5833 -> 1.03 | 2.76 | 2.843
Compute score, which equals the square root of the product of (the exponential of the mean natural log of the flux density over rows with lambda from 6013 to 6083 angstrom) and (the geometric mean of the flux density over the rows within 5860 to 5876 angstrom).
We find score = 16.4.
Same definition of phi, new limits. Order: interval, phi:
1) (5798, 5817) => 16.2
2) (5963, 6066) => 16.1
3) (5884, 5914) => 15.4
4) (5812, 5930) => 16.3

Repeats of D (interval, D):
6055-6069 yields 0.04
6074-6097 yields 0.10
